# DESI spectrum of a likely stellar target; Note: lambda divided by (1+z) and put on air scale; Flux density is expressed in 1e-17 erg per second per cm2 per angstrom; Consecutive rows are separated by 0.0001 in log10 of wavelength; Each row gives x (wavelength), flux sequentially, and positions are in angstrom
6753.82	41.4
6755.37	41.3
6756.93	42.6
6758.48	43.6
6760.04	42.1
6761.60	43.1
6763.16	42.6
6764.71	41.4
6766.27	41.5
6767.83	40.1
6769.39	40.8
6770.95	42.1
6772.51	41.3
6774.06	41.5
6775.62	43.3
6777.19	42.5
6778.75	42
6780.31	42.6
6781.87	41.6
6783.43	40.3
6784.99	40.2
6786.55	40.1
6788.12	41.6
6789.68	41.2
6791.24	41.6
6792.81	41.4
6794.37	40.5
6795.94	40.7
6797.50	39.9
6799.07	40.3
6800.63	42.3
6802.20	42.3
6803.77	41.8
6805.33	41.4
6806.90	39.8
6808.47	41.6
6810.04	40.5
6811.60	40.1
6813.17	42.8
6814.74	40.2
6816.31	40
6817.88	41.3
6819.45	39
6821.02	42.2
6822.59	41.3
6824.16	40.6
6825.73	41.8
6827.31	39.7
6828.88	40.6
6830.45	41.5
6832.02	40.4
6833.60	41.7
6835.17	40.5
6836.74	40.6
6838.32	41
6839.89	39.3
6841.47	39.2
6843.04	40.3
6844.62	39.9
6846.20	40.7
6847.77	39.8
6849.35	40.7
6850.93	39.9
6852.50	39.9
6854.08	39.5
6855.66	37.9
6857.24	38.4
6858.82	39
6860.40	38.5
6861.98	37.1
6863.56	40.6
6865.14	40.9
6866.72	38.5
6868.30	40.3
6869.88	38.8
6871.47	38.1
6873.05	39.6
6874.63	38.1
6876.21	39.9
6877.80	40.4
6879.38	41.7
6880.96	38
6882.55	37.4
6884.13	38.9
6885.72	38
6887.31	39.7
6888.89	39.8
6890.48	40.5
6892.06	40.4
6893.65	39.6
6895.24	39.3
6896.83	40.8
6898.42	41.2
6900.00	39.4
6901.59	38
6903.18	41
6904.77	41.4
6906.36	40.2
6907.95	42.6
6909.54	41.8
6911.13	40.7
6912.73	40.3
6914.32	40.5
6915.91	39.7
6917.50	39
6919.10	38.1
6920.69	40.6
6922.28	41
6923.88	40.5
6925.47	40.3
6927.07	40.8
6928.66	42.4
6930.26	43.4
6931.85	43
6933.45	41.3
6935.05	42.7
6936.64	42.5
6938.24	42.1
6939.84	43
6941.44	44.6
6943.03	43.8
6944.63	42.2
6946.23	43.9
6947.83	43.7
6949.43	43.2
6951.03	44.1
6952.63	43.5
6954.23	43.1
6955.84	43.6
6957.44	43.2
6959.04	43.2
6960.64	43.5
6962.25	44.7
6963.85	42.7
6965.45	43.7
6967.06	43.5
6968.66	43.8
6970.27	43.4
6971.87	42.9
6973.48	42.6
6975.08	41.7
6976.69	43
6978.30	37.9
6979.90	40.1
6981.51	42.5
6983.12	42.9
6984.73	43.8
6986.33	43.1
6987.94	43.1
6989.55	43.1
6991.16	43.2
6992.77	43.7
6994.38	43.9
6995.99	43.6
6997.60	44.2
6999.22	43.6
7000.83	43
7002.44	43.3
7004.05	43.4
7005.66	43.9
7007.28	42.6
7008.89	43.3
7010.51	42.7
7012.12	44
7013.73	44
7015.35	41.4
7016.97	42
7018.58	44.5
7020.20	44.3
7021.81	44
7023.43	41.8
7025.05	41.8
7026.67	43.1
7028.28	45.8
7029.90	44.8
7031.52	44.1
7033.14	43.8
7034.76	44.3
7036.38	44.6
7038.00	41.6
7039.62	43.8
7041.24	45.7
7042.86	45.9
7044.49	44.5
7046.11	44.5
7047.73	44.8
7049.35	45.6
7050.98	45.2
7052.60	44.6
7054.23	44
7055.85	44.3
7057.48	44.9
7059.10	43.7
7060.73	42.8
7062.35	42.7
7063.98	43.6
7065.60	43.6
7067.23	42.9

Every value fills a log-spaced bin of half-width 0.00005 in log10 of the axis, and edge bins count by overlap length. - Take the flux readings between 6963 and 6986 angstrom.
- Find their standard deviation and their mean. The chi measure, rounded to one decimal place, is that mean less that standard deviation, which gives 40.9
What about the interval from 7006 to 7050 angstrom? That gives 42.5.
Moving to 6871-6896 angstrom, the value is 38.2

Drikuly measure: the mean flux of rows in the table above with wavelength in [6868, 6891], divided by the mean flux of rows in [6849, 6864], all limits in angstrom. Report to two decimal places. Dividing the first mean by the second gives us 1.00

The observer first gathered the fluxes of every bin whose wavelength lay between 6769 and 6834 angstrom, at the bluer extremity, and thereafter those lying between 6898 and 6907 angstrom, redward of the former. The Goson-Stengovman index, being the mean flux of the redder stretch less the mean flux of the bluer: -1.0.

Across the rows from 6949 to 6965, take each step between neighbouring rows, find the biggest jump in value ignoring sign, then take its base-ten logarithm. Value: 0.3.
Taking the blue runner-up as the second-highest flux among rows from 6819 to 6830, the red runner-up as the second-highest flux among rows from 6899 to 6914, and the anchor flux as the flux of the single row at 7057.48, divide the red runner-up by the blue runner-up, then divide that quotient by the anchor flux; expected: 0.0223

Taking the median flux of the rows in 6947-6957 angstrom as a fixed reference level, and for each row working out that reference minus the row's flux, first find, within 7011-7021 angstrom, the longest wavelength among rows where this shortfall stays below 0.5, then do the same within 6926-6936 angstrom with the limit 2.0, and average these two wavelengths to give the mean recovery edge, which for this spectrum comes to 6977.6 angstrom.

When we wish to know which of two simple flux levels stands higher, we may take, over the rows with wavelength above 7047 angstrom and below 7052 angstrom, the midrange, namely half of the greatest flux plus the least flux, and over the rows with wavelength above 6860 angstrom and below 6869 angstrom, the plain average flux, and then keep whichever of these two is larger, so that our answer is 45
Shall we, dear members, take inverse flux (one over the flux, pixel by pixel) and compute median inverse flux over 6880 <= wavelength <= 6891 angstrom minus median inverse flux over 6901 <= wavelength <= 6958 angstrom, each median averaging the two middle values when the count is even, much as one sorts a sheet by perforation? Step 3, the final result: 0.0020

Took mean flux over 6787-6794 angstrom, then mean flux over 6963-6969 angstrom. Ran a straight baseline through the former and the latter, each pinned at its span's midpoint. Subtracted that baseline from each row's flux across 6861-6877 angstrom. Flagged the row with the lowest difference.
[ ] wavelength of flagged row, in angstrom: 6861.98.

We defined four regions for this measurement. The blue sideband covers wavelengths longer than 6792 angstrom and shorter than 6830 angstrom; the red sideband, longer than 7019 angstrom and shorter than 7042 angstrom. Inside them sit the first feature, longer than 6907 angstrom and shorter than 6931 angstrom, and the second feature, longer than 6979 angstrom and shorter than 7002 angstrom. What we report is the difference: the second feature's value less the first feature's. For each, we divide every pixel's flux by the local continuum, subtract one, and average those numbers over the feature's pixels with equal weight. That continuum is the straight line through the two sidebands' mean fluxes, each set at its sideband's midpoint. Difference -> 0.033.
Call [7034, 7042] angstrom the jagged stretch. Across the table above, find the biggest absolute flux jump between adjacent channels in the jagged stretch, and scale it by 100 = 300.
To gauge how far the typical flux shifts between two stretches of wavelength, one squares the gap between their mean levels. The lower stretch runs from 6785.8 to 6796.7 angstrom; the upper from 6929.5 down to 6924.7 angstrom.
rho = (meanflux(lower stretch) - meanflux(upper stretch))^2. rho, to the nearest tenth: 0.0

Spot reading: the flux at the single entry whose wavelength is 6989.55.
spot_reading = 43.1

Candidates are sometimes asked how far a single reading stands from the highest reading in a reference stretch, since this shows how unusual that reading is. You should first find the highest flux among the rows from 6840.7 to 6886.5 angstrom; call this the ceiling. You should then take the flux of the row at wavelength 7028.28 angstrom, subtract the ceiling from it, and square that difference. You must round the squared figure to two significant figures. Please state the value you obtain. 17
